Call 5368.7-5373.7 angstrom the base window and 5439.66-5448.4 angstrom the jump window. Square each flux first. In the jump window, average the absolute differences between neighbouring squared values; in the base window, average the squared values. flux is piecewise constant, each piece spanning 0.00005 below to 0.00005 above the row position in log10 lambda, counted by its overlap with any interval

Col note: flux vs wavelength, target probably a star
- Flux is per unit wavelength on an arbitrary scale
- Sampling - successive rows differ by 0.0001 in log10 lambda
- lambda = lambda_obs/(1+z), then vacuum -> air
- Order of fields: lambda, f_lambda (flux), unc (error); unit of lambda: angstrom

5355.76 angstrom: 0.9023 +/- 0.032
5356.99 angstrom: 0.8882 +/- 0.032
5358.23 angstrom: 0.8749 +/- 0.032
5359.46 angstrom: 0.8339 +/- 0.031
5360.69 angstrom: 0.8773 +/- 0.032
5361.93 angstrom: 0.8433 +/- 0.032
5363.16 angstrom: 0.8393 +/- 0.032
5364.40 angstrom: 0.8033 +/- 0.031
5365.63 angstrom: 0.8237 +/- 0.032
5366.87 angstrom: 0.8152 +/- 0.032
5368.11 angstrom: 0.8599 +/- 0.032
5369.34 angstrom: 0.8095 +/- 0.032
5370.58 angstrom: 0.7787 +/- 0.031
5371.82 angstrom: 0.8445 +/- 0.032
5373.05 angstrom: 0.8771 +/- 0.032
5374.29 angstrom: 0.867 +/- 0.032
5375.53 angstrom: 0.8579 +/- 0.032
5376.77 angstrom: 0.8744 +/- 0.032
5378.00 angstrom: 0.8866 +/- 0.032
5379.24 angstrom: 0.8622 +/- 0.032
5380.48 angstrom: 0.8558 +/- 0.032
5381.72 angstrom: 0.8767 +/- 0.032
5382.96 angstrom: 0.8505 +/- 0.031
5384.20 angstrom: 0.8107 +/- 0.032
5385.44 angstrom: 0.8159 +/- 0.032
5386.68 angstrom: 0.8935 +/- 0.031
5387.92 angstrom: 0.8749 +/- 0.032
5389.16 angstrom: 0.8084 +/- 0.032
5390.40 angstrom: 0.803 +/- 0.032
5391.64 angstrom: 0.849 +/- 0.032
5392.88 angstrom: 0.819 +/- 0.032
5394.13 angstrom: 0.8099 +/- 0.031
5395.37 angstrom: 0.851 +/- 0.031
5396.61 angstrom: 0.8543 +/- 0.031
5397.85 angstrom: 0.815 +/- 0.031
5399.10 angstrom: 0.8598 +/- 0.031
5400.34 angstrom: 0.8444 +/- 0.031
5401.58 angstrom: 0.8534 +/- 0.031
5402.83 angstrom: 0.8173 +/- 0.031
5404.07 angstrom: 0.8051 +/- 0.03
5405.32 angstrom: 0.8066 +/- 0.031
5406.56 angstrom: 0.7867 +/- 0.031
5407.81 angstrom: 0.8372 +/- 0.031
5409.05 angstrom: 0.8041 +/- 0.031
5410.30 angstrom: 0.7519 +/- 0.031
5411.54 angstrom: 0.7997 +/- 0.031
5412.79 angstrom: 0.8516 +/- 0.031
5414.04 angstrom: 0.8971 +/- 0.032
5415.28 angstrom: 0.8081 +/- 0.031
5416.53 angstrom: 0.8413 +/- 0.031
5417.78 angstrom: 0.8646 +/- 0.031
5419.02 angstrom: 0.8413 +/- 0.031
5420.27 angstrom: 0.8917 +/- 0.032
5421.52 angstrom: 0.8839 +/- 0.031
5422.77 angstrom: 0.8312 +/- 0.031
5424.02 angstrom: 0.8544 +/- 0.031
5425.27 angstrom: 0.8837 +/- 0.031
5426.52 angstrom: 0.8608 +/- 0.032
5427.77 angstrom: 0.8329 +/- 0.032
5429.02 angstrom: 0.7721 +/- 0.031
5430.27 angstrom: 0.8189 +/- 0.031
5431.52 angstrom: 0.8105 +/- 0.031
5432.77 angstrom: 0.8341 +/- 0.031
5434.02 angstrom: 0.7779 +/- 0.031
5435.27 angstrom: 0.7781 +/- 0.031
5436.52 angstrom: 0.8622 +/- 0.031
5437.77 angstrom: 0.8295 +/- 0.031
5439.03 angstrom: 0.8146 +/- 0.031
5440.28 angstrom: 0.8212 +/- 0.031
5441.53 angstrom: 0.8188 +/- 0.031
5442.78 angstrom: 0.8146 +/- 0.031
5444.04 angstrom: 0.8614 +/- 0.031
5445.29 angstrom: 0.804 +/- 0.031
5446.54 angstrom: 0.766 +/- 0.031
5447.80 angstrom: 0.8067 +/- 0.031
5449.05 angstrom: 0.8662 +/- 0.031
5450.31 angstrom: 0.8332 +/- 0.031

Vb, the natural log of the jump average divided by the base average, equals -2.59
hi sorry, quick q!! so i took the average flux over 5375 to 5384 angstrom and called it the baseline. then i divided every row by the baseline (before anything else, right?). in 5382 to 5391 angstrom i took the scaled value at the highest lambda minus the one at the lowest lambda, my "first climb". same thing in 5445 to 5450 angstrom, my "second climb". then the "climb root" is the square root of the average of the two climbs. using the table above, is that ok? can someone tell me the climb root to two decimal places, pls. 0.09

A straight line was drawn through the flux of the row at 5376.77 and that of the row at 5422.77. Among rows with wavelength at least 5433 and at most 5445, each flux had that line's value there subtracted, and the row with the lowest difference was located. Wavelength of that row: 5434.02 angstrom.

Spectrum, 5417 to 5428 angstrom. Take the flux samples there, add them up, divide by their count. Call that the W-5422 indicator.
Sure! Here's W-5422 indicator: 0.86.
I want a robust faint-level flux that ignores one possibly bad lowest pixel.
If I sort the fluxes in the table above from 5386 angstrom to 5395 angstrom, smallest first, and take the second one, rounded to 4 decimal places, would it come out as 0.8084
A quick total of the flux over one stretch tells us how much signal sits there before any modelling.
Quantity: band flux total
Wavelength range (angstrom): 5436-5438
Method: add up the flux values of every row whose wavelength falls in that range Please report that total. 1.69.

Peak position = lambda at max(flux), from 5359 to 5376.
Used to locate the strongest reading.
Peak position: 5360.69 angstrom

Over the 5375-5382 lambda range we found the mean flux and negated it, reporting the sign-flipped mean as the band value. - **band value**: -0.869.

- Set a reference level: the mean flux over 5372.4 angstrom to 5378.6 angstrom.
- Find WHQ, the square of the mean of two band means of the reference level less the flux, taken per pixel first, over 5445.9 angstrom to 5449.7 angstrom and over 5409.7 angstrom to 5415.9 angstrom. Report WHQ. 0.0031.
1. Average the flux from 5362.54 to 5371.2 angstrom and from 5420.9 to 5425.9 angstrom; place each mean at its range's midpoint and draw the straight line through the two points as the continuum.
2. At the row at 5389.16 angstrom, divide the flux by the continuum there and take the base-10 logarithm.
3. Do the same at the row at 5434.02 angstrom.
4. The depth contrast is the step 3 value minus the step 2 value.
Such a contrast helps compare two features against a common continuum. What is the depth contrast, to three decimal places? -0.035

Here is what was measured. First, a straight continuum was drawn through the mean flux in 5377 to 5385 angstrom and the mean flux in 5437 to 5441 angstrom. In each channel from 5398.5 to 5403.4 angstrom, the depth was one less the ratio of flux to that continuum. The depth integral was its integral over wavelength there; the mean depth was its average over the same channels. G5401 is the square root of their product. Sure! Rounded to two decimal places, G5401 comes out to 0.00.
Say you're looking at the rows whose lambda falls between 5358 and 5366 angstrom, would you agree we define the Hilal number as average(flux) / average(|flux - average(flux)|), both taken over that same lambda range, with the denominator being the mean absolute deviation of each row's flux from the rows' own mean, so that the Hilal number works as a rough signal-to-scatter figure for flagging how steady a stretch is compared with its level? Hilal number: 42.9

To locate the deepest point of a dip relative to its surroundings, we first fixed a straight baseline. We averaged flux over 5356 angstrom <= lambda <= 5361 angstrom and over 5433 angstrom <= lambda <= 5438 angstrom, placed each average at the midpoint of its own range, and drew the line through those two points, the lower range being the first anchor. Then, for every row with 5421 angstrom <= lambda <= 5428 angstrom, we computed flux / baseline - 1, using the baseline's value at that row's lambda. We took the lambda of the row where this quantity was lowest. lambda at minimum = 5422.77 angstrom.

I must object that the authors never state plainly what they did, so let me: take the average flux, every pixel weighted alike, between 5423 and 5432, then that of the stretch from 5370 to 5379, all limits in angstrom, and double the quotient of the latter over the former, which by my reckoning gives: 2.05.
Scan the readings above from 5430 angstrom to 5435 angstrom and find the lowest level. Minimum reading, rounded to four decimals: 0.7779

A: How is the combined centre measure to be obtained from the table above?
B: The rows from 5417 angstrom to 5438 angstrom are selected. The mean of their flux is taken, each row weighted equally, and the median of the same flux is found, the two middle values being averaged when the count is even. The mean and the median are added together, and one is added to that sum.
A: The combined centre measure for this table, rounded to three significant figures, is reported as 2.67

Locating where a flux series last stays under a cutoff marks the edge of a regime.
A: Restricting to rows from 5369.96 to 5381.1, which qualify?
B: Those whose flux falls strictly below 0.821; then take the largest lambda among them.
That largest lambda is 5370.58 angstrom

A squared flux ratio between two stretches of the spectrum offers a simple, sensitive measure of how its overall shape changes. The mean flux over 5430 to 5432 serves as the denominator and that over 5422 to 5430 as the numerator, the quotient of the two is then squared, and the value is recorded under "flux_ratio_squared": 1.06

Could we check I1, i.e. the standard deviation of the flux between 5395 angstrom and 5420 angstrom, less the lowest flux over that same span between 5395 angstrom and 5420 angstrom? -0.72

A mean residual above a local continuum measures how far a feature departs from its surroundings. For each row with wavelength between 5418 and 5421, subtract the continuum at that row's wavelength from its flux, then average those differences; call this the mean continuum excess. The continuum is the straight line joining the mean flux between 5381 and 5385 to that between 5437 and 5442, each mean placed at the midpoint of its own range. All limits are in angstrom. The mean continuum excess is 0.037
